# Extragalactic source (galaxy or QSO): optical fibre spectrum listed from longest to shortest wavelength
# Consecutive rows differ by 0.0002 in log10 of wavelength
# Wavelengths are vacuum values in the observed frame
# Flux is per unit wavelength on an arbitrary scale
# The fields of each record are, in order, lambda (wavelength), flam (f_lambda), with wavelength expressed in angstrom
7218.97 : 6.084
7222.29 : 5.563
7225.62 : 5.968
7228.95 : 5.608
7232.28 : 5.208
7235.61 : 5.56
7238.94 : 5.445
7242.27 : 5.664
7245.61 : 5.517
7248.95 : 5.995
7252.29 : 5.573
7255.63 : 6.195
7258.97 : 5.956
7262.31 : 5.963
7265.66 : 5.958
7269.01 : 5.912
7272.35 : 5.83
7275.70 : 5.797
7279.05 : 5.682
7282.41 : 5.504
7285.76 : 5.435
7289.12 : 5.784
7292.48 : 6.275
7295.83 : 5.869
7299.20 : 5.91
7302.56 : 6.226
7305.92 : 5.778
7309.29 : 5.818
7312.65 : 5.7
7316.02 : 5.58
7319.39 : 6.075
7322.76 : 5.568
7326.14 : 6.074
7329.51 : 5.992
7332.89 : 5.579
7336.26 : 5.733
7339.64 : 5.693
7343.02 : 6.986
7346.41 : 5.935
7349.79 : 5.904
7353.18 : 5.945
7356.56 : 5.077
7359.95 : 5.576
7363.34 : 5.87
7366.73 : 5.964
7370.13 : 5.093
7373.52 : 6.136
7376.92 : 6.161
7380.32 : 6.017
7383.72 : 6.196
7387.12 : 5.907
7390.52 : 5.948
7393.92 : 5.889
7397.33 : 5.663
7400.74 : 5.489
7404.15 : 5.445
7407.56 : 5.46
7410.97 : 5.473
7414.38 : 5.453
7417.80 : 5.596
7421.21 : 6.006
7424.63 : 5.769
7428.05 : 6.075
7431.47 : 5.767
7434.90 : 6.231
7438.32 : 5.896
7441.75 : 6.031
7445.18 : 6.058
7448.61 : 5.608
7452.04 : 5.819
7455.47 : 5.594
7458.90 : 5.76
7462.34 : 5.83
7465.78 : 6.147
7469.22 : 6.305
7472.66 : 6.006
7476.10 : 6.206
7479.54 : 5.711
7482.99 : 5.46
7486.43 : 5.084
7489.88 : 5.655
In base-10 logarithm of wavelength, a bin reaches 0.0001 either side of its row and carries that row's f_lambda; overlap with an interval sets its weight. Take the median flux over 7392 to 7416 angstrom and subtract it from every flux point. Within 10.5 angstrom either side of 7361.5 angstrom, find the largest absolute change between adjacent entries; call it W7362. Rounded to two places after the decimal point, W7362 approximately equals 0.87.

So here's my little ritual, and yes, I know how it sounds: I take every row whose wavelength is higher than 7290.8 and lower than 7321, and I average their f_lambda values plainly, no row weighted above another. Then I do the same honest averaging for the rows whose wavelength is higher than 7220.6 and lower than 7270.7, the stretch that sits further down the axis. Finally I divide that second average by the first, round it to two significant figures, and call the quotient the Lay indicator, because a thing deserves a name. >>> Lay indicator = 0.97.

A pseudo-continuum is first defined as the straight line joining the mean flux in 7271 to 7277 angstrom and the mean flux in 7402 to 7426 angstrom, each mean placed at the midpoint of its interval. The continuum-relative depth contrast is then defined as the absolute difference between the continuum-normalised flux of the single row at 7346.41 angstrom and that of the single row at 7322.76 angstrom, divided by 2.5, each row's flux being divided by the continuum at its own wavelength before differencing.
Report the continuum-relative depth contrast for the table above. 0.028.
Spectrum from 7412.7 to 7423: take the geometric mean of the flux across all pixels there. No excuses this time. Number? 5.68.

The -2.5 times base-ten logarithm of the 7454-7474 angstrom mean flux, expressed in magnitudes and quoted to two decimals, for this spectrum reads -1.93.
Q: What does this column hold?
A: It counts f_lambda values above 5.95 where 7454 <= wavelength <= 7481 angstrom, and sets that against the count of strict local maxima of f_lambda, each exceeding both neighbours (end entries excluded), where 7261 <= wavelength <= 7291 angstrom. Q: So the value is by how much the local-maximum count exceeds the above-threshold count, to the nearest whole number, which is -4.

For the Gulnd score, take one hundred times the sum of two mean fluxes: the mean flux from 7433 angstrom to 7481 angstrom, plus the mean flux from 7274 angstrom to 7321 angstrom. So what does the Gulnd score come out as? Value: 1176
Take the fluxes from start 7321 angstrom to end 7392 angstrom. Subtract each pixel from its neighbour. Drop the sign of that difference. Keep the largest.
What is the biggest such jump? 1.3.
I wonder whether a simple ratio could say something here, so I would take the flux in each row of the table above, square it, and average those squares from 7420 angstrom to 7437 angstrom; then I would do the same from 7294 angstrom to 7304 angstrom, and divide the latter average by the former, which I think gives 1.01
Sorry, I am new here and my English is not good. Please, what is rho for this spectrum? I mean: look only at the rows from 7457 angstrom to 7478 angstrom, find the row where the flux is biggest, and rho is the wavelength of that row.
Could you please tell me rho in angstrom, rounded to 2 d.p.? 7469.22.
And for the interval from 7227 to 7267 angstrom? 7255.63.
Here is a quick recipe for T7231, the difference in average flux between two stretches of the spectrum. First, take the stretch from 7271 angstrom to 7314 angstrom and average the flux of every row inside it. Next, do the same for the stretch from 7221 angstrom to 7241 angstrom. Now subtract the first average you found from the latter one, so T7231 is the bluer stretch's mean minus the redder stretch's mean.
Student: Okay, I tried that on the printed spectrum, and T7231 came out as -0.26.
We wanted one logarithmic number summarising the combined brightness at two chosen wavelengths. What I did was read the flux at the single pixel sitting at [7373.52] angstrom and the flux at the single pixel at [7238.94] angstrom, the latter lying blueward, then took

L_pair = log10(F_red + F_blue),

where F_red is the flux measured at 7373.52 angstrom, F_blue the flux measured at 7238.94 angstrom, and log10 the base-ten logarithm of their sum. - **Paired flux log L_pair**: 1.06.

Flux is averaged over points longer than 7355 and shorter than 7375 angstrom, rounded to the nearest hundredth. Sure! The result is 5.62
